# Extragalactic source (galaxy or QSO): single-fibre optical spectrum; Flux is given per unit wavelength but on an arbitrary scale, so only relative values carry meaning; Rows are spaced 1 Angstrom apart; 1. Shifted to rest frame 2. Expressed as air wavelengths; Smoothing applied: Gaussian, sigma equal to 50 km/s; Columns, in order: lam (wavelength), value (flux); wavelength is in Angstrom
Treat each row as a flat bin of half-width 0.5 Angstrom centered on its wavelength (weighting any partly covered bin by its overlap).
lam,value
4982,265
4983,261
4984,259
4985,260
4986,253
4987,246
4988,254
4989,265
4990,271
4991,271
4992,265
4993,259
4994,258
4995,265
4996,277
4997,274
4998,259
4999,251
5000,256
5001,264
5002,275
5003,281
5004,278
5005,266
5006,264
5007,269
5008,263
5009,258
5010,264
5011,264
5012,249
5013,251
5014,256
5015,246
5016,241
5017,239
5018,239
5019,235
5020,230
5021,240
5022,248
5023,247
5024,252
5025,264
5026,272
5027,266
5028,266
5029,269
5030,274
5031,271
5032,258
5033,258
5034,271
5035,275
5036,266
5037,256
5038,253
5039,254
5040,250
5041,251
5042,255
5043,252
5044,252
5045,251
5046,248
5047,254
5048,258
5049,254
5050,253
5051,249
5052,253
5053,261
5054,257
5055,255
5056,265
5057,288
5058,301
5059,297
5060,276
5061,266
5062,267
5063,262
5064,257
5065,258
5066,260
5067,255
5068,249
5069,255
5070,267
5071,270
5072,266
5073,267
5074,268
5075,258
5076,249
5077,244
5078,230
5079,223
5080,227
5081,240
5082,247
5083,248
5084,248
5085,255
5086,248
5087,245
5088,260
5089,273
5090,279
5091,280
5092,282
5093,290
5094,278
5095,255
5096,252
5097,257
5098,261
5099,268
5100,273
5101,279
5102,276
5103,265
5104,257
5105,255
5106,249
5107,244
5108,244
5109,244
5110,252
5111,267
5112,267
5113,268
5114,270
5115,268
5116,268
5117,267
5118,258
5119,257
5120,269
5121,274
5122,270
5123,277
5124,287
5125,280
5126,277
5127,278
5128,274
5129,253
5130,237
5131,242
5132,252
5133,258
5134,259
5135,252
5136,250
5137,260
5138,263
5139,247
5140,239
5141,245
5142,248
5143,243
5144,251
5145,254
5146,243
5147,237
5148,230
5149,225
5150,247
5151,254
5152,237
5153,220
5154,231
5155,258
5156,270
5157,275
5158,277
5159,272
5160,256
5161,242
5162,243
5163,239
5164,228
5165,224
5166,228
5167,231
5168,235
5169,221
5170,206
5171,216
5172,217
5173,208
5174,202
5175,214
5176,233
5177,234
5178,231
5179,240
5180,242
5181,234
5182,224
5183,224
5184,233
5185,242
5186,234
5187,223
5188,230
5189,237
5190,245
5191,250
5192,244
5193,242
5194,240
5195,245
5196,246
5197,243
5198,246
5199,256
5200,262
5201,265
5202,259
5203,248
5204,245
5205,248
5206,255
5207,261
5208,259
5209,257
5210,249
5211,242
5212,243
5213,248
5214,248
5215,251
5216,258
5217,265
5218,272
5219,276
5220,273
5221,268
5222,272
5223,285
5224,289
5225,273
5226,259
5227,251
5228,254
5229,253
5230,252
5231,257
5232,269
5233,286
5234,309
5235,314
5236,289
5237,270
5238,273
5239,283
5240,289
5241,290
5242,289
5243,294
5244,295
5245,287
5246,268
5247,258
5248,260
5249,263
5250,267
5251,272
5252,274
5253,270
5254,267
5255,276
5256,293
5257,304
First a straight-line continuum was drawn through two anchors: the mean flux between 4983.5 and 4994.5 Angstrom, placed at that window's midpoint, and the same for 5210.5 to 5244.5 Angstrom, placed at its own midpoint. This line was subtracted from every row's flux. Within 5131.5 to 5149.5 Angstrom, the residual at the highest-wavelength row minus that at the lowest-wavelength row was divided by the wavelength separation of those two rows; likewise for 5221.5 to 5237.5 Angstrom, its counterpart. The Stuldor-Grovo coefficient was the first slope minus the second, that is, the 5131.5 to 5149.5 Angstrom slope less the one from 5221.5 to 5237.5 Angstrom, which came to -1.45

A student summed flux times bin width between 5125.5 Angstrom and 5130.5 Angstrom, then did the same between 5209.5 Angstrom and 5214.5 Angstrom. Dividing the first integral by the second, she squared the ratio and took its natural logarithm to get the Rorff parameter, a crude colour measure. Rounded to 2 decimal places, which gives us 0.14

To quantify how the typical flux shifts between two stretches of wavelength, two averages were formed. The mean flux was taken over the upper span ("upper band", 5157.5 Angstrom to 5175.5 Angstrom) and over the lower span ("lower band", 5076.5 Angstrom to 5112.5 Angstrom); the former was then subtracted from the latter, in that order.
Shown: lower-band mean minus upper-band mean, 26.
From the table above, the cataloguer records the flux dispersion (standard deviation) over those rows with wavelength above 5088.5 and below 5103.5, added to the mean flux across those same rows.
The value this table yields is 282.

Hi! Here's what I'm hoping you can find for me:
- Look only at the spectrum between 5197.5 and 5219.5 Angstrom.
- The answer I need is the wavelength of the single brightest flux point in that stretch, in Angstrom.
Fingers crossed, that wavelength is 5219 Angstrom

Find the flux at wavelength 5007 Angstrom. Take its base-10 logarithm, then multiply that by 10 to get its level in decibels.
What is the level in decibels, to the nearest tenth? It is 24.3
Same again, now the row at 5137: 24.1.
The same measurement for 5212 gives 23.9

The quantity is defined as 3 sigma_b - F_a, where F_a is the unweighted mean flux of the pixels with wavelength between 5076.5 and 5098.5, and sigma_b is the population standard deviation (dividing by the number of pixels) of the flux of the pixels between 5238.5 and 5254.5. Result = -219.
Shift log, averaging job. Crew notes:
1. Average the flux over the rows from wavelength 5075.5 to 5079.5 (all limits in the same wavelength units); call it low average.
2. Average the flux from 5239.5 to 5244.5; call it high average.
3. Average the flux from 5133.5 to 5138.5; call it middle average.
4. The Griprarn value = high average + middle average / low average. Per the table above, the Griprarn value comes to 292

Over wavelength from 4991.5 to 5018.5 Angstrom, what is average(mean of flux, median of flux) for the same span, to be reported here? 262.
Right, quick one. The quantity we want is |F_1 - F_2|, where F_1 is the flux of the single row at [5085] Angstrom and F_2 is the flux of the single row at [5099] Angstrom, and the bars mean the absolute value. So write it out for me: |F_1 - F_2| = 13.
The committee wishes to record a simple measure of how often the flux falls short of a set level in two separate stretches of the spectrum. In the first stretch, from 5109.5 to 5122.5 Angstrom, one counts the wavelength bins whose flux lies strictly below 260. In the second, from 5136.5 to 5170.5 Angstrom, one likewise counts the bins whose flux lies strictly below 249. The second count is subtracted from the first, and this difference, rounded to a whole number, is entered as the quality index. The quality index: -20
